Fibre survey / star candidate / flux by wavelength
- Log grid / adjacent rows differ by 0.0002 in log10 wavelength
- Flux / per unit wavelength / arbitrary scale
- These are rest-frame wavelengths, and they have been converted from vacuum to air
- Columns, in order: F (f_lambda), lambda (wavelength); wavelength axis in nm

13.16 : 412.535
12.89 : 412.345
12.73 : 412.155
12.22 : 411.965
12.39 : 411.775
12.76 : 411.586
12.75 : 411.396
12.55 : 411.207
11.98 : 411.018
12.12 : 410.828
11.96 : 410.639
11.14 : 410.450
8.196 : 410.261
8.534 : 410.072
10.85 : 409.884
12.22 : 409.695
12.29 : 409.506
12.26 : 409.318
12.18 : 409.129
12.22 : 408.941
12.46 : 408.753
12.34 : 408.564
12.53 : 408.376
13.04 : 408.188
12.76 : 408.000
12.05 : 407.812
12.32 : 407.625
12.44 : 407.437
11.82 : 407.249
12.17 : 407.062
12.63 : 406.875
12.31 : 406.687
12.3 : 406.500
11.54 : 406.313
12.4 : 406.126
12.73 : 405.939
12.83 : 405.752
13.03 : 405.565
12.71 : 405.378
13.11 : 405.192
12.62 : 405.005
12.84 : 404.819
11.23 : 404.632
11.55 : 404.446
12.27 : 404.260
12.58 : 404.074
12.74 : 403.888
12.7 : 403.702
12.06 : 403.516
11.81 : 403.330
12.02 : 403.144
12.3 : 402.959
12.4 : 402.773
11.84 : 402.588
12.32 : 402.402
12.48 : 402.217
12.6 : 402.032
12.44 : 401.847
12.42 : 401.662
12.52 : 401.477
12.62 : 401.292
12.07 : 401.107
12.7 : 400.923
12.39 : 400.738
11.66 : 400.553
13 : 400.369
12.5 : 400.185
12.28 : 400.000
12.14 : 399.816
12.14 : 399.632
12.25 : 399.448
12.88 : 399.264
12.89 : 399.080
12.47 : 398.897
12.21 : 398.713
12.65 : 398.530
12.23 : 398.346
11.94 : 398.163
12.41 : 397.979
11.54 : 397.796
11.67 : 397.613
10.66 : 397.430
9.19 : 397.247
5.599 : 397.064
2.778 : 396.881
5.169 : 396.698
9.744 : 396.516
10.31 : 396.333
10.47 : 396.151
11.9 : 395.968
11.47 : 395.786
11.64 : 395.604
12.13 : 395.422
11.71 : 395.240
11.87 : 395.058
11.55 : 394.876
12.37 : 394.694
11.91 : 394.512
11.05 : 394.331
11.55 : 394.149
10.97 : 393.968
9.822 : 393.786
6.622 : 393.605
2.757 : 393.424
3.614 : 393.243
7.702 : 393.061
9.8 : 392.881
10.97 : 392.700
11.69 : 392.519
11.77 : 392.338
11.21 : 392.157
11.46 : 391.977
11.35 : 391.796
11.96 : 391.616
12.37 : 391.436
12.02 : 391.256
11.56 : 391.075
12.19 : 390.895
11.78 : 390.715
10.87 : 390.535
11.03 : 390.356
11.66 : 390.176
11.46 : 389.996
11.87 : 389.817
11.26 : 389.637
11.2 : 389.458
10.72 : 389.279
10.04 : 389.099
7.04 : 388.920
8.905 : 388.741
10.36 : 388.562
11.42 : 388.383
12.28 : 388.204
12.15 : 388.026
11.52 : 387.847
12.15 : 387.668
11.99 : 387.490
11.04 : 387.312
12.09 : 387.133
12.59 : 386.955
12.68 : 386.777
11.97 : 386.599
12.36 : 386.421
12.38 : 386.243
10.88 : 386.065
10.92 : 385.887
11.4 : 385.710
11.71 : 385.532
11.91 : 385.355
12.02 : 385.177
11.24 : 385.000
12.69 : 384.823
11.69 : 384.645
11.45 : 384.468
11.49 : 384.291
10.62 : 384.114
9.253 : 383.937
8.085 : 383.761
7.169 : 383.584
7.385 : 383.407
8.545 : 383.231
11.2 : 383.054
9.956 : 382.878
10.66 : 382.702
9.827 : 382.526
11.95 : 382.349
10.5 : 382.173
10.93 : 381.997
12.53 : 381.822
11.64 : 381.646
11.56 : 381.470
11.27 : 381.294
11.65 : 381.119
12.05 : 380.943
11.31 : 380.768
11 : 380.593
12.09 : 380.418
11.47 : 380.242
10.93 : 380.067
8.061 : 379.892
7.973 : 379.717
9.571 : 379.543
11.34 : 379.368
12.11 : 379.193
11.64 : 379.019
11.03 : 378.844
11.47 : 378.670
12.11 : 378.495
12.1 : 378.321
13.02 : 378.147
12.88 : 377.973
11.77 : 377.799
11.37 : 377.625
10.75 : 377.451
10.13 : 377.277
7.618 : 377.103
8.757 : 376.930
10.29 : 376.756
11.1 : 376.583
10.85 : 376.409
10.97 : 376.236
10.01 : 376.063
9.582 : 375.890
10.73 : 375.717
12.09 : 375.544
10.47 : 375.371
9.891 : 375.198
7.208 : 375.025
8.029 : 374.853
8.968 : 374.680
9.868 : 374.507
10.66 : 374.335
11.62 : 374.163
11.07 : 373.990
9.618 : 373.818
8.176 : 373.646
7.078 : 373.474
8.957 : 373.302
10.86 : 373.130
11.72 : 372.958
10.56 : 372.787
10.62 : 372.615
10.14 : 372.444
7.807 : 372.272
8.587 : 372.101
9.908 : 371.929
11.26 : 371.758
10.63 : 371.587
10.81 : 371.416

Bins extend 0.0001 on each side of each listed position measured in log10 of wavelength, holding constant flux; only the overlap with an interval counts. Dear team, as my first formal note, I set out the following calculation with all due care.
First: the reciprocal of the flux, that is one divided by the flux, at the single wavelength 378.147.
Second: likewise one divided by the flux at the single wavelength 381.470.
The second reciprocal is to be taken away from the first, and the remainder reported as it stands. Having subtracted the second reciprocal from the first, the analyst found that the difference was -0.010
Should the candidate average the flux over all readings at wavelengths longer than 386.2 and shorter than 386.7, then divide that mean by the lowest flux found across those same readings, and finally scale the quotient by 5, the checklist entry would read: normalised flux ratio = 5.11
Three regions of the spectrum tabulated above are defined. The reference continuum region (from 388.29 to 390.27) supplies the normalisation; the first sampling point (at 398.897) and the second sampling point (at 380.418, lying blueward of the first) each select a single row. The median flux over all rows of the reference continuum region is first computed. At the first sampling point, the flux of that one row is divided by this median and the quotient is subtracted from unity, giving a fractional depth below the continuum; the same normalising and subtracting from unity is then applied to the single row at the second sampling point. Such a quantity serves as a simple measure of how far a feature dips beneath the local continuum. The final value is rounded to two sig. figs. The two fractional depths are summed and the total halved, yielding -0.096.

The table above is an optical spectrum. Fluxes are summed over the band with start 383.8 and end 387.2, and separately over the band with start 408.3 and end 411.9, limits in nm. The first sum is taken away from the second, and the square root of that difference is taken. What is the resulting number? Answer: 1.54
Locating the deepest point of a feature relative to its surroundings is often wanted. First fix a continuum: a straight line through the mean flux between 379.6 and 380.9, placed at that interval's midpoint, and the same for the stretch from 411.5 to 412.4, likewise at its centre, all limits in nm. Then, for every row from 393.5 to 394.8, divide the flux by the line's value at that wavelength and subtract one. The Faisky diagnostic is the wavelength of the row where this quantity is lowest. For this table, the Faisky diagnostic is 393.605 nm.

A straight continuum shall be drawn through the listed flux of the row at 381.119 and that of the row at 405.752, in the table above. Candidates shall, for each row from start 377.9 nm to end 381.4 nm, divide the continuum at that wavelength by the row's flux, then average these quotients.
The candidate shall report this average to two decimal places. 1.05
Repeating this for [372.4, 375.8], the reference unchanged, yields 1.17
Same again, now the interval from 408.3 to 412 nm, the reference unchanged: 1.12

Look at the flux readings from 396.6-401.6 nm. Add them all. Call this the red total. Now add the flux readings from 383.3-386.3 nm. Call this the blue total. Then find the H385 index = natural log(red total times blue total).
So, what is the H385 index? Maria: 10.9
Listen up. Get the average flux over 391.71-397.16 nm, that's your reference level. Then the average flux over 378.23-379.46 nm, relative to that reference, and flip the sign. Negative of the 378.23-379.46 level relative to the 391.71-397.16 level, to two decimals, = -1.20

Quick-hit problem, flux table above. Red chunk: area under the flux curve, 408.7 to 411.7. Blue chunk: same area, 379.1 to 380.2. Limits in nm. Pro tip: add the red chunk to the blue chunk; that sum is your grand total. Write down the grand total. 46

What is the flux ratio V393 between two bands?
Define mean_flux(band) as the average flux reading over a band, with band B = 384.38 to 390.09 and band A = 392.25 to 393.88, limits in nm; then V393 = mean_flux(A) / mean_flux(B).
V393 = 0.73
